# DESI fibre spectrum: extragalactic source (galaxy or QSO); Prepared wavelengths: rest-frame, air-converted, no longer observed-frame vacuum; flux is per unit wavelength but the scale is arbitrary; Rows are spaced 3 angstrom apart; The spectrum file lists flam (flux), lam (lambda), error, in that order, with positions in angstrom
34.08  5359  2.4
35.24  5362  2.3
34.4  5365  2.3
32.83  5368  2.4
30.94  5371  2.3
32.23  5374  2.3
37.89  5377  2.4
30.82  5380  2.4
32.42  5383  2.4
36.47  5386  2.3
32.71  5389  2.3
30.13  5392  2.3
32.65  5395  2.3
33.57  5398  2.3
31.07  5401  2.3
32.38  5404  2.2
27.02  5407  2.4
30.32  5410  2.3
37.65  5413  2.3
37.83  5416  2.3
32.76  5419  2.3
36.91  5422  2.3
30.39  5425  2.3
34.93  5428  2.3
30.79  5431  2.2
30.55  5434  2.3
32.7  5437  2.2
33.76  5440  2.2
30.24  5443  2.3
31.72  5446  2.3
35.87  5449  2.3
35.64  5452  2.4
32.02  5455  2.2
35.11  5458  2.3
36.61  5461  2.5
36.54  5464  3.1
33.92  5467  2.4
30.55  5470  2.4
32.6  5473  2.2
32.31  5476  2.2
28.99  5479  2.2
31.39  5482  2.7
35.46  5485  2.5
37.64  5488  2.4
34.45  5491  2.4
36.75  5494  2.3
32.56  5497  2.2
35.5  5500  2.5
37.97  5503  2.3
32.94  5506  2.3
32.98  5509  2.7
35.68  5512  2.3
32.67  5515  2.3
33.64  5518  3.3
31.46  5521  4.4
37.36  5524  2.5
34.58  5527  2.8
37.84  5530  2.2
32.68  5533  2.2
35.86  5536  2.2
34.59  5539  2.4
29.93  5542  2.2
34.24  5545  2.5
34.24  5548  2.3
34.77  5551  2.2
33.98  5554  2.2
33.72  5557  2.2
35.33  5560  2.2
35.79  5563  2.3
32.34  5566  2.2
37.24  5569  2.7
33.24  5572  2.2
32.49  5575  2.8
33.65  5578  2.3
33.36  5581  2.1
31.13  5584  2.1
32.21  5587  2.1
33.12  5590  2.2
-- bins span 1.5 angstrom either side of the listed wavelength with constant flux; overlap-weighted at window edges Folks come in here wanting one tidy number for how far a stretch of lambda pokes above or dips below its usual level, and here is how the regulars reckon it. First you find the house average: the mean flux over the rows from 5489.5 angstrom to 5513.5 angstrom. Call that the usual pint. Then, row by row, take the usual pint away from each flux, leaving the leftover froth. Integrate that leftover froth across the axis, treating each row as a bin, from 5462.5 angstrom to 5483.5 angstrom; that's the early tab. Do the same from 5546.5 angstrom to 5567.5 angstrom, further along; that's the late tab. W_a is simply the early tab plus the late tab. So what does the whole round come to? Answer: -64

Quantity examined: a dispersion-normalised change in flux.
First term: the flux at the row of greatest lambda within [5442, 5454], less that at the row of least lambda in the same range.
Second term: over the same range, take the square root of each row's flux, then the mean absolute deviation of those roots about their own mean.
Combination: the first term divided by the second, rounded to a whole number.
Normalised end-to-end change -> 26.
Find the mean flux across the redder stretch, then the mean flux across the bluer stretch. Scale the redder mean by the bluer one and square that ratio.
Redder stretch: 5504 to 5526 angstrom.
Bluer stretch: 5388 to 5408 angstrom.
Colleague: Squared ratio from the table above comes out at 1.16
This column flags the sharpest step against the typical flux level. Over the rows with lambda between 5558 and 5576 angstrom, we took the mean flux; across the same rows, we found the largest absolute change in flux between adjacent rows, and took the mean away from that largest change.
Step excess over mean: -29.5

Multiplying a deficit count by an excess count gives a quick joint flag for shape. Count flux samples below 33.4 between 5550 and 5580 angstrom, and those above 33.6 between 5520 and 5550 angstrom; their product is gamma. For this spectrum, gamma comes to 21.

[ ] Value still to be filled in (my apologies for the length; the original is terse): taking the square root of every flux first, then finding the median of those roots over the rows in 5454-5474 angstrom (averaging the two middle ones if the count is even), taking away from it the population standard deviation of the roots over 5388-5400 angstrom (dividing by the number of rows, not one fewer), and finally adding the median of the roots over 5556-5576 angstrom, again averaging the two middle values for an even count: 11.5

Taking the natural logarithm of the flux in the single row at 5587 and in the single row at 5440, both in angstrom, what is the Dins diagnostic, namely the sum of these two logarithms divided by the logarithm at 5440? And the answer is 1.99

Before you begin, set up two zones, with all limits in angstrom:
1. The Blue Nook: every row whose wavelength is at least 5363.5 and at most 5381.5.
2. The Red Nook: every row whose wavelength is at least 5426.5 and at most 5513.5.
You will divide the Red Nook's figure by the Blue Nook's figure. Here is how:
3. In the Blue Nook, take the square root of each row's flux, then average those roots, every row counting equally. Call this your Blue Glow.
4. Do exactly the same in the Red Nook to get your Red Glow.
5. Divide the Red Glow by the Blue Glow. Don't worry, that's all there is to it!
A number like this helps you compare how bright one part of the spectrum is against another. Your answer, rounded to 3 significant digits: 1.01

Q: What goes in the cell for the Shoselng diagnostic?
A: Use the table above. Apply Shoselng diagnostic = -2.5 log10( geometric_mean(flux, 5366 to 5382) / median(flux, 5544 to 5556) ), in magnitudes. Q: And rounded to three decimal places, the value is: 0.045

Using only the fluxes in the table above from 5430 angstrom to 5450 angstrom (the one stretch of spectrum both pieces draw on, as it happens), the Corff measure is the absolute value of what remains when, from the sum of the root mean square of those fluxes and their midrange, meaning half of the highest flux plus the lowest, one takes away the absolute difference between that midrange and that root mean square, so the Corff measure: 65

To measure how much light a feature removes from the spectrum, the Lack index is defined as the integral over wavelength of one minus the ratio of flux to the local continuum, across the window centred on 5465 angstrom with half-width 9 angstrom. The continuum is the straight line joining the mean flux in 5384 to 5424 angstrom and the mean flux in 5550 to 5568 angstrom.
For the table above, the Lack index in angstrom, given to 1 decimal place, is -0.3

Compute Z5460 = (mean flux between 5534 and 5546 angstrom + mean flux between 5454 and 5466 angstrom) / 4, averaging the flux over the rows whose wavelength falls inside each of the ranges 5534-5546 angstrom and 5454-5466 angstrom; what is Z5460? 17.18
